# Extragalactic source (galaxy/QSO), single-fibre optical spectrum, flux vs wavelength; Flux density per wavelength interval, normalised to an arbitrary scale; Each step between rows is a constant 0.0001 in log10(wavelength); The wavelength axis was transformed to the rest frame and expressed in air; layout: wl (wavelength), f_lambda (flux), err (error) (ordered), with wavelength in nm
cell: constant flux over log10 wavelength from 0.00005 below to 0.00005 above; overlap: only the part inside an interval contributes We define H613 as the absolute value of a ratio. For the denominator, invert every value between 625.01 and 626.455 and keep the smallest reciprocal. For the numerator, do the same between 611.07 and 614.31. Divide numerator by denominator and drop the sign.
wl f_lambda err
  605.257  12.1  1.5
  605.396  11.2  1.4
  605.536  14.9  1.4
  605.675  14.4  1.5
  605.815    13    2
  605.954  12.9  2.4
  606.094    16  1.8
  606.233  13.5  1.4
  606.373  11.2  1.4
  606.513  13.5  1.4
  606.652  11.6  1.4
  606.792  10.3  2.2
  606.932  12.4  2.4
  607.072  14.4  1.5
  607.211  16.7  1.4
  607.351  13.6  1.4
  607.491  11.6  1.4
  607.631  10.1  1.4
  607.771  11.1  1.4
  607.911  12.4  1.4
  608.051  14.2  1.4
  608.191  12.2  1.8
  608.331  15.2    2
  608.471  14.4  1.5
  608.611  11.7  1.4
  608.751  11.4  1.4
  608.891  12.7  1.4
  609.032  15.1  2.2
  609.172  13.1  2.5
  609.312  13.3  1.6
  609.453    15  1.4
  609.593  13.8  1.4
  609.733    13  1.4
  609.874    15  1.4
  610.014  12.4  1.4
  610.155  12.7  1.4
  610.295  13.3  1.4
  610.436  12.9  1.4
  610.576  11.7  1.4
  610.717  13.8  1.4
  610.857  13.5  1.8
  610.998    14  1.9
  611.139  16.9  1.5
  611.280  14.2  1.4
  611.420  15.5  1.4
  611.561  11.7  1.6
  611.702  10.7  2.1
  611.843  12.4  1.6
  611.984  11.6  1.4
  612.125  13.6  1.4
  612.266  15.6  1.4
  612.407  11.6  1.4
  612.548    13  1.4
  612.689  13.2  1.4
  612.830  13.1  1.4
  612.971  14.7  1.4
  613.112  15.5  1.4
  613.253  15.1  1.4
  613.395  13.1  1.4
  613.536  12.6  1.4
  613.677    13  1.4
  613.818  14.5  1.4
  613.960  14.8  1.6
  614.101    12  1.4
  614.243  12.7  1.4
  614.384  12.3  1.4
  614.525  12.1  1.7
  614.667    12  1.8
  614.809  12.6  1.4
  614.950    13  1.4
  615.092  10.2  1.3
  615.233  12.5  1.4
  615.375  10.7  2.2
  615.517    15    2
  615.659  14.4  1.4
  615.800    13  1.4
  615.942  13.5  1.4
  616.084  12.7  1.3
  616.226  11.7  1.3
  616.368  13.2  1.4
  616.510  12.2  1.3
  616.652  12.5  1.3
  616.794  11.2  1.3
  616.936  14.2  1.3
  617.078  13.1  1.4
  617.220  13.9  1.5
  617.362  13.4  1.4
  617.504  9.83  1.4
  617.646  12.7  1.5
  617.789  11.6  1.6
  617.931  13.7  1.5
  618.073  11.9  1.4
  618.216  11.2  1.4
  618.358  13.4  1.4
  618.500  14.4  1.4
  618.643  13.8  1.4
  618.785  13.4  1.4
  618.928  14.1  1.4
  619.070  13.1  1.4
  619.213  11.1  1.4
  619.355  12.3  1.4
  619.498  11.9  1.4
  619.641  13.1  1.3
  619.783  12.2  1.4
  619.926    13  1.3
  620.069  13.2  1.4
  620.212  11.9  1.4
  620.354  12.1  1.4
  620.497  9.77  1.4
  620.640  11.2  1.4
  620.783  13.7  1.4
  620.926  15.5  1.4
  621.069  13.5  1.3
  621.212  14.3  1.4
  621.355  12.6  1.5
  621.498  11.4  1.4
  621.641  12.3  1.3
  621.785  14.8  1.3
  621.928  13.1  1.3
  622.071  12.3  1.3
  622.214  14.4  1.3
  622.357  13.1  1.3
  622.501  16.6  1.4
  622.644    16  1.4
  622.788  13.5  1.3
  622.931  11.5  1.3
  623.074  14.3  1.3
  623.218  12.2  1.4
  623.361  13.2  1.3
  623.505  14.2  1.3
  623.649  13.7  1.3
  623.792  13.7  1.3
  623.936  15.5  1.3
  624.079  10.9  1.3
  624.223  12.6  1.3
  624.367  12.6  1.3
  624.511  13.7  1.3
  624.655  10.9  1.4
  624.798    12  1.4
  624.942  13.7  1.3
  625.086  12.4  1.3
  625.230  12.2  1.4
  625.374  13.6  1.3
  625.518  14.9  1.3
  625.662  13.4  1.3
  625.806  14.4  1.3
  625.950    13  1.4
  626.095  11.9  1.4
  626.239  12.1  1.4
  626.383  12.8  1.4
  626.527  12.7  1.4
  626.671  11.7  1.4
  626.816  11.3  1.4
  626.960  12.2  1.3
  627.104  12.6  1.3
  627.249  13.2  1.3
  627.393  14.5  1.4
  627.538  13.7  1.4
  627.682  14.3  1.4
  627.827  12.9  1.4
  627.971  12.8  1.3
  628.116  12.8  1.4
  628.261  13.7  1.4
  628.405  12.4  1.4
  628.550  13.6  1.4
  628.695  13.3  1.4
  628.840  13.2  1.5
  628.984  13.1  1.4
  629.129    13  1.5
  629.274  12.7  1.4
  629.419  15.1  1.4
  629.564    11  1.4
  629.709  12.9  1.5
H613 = 0.88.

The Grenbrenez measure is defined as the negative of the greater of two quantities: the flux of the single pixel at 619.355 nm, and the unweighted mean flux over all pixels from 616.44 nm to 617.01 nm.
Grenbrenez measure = -12.5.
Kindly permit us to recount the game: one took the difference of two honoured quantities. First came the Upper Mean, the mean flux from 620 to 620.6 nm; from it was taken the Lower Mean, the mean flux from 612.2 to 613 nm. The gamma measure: -1.8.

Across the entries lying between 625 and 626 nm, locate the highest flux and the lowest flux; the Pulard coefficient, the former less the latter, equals 2.7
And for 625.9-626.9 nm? 1.7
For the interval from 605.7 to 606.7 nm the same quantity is 4.8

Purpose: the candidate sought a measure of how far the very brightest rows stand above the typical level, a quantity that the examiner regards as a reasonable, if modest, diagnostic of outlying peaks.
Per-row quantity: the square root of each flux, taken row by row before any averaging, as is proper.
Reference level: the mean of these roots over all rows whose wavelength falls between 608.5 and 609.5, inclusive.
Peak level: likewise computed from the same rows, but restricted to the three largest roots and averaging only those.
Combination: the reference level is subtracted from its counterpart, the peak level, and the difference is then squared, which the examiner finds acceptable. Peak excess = 0.031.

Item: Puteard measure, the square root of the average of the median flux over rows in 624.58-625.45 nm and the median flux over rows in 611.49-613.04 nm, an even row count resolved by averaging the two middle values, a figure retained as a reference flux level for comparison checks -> 3.56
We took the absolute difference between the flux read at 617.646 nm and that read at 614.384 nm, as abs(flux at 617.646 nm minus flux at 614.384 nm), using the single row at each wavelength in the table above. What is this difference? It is 0.4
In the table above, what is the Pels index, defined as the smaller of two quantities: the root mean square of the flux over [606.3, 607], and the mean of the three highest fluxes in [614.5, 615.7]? 11.8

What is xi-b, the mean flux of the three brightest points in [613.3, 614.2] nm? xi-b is 14.1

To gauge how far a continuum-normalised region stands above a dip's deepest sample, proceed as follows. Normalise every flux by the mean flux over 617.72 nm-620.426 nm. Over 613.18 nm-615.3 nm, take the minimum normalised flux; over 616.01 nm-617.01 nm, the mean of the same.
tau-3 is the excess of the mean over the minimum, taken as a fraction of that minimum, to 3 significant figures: 0.228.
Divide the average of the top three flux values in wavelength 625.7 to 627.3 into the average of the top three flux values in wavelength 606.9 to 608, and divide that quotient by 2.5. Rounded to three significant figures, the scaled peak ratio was 0.440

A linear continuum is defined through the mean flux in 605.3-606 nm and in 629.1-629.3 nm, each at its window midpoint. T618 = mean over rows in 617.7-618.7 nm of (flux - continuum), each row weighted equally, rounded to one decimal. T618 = -0.2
